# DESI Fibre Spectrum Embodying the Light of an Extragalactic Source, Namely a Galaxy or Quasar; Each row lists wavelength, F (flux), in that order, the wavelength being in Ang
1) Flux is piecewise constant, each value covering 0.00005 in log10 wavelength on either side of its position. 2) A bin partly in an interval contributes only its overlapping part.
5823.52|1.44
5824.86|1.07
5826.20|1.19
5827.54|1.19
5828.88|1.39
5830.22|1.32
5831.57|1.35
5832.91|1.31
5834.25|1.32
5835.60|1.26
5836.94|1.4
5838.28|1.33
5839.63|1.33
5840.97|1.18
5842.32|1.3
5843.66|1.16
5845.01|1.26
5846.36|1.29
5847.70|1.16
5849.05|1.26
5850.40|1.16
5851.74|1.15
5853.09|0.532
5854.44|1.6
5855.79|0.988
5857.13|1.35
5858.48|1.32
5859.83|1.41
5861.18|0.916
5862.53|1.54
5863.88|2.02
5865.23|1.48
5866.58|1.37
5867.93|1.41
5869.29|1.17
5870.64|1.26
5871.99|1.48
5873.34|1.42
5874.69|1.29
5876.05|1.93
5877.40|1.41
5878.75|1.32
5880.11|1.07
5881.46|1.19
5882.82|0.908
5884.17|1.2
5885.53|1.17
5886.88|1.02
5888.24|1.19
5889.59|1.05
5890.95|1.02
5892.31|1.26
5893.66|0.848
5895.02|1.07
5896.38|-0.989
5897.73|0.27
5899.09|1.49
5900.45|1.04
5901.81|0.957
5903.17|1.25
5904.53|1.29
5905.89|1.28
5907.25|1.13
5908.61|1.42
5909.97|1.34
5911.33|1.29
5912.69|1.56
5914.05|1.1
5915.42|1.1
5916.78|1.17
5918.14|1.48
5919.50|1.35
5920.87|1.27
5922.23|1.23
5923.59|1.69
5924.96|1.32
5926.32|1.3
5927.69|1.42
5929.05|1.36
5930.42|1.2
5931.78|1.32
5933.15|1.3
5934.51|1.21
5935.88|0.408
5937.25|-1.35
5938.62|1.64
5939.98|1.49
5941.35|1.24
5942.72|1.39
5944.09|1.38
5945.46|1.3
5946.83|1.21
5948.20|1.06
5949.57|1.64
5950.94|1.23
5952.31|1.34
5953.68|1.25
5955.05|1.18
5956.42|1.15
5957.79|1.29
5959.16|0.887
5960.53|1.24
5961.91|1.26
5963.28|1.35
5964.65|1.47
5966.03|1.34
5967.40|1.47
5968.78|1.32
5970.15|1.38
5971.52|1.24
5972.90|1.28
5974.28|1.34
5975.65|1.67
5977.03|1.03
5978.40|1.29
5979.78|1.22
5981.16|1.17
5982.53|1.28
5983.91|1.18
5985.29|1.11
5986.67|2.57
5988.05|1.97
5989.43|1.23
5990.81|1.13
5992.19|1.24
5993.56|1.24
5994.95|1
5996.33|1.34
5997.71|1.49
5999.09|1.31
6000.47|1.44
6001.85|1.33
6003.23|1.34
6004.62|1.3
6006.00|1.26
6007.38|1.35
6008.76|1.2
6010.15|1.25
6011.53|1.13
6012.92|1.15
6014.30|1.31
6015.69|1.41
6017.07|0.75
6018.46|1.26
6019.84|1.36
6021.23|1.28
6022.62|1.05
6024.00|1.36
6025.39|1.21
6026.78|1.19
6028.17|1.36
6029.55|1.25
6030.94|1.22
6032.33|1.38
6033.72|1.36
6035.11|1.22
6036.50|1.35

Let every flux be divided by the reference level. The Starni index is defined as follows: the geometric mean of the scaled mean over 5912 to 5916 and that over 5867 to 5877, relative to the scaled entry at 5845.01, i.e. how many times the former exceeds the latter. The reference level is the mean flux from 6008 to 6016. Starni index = 1.06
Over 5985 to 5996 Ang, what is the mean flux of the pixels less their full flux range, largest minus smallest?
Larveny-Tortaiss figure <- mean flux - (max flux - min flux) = -0.13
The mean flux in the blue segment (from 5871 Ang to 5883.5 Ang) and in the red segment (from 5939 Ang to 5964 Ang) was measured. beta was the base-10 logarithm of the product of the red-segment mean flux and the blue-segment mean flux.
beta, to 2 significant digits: 0.23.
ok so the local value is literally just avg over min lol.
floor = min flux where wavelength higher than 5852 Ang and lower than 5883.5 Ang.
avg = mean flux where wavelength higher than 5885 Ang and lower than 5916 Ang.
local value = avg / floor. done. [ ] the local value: 2.0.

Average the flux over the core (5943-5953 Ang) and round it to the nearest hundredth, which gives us 1.31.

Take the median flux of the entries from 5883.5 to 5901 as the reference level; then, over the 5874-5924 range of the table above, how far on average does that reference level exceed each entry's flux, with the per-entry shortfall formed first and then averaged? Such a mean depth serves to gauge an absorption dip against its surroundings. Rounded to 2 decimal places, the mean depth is -0.10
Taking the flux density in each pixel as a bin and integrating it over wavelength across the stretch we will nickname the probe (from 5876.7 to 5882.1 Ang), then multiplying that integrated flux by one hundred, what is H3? 676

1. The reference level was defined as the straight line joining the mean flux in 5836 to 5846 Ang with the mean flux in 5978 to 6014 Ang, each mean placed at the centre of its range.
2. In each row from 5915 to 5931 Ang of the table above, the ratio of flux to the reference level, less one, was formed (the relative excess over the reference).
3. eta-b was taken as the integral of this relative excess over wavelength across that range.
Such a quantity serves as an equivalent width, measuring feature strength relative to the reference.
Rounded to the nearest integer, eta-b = 0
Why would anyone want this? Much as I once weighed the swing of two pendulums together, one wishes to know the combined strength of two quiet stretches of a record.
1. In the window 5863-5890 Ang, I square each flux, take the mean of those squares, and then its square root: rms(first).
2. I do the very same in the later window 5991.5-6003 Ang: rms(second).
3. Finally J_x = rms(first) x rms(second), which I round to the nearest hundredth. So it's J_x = 1.76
